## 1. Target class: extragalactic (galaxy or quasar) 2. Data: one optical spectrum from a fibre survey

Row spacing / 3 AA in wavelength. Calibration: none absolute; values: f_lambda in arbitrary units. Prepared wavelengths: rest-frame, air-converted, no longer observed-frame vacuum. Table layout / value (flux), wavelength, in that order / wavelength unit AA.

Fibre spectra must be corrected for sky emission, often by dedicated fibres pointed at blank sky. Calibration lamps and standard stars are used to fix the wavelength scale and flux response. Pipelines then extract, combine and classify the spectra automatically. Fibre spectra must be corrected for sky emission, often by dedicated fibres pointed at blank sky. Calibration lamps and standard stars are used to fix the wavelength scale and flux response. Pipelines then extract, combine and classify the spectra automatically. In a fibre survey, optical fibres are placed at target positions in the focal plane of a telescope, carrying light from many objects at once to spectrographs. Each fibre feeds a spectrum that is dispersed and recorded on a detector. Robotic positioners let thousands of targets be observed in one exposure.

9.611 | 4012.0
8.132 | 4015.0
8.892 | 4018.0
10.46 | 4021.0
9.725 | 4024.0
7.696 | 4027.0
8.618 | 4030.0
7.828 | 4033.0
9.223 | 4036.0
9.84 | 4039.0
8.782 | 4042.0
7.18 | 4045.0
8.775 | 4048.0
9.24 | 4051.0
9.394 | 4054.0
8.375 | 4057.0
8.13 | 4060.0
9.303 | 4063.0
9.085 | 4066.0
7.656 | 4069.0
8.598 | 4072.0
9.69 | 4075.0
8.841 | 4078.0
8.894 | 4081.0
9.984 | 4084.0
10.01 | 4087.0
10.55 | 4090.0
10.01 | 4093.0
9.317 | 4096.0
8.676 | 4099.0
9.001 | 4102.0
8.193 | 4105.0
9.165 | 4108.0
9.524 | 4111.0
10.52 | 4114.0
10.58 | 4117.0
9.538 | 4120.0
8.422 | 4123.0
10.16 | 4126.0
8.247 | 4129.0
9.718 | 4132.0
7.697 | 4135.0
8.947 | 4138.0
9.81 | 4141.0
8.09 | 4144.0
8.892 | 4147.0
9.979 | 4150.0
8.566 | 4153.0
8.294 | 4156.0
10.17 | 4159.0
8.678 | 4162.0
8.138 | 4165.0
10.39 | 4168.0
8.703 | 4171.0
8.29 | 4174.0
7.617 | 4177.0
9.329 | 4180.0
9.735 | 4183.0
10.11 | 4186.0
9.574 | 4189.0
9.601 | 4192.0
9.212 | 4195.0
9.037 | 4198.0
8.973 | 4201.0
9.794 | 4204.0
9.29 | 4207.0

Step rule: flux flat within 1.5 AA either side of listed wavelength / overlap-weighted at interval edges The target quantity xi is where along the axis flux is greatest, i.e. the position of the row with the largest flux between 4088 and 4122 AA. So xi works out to 4117.0 AA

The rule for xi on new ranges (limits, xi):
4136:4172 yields 4168.0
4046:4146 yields 4117.0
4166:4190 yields 4168.0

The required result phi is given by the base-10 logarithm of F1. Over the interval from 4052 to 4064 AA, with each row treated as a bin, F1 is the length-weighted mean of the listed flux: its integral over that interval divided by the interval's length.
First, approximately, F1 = 8.80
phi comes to 0.94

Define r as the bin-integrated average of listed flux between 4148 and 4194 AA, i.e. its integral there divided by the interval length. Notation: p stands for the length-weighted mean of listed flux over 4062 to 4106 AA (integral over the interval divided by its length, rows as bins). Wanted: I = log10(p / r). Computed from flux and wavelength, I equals 0.003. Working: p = 9.2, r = 9.14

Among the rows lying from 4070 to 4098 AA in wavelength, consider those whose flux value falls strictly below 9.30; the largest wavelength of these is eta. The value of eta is 4081.0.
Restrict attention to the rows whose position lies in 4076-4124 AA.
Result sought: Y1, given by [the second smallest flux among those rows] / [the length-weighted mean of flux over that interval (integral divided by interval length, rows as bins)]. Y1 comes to 0.89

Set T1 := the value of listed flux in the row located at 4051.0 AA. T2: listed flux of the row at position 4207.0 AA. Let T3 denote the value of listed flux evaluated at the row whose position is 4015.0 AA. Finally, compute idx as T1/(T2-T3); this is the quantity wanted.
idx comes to 8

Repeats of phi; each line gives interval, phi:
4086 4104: 0.98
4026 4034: 0.91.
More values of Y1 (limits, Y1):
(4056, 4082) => 0.93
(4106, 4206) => 0.84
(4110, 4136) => 0.88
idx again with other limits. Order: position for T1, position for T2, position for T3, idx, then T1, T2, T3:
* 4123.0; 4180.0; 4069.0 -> 5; 8.422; 9.329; 7.656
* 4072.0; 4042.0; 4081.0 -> -77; 8.598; 8.782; 8.894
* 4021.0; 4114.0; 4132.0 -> 13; 10.46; 10.52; 9.718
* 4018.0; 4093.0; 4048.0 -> 7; 8.892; 10.01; 8.775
